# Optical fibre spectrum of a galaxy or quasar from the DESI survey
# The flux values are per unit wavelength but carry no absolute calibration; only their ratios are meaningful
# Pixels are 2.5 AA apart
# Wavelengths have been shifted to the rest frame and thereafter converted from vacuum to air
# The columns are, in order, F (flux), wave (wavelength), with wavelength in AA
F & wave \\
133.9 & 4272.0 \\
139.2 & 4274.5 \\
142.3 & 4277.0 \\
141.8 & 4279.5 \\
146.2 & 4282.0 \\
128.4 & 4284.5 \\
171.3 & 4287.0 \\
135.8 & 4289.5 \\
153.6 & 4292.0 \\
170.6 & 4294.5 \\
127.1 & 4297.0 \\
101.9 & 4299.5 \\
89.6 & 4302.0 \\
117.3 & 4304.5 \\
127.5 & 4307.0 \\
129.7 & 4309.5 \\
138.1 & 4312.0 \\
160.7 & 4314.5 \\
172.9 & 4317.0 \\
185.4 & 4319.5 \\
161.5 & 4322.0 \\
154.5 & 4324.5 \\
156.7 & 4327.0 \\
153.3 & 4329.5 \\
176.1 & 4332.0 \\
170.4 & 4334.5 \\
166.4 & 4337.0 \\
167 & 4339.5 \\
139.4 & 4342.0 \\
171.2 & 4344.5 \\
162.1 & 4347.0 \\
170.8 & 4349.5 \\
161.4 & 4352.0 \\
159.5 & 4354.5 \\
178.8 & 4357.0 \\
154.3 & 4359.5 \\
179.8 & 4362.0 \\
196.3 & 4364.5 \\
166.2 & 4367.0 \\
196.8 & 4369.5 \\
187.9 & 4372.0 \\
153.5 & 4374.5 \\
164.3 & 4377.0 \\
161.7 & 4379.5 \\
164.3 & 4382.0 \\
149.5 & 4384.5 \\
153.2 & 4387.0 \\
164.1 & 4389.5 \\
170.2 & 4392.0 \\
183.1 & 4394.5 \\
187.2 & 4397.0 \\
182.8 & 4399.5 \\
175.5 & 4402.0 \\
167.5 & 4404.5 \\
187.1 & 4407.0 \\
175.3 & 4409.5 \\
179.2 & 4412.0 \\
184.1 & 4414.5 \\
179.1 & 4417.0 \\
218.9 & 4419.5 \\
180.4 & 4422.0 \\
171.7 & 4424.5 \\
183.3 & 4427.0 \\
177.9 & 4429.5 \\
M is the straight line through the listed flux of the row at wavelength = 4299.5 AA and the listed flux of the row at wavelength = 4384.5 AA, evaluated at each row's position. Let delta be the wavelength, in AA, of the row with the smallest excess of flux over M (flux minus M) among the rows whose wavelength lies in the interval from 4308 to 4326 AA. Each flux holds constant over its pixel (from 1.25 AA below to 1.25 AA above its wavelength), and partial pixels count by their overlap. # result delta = 4309.5 AA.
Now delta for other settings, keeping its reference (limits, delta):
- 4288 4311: 4302.0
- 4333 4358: 4342.0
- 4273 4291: 4284.5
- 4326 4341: 4329.5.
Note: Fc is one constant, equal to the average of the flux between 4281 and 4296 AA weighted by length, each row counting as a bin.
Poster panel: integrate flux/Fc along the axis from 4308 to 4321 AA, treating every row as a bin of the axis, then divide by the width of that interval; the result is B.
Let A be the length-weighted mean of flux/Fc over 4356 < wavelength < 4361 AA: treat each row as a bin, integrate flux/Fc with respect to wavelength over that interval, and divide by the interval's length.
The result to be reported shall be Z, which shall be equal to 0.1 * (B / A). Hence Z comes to 0.094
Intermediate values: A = 1.11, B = 1.04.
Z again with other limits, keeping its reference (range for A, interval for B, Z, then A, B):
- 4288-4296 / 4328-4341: 0.108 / 1.02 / 1.10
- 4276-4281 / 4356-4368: 0.123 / 0.94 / 1.16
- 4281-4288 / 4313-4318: 0.112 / 0.98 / 1.10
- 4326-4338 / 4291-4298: 0.092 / 1.09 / 1.00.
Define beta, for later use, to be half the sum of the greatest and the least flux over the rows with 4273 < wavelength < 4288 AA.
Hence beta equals 150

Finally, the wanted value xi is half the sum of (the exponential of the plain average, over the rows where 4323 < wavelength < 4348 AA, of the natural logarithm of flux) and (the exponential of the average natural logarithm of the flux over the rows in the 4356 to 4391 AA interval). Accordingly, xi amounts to 165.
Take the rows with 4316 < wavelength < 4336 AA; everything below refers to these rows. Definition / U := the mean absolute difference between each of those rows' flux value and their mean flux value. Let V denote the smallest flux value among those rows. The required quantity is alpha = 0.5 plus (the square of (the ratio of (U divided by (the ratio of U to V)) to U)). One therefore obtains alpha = 243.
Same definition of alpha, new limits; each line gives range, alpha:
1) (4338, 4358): 291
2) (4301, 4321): 14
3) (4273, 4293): 197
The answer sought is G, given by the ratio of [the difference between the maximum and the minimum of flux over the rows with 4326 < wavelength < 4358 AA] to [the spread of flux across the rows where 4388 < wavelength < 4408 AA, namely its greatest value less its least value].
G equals 1.7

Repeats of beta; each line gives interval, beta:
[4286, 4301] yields 137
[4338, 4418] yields 168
